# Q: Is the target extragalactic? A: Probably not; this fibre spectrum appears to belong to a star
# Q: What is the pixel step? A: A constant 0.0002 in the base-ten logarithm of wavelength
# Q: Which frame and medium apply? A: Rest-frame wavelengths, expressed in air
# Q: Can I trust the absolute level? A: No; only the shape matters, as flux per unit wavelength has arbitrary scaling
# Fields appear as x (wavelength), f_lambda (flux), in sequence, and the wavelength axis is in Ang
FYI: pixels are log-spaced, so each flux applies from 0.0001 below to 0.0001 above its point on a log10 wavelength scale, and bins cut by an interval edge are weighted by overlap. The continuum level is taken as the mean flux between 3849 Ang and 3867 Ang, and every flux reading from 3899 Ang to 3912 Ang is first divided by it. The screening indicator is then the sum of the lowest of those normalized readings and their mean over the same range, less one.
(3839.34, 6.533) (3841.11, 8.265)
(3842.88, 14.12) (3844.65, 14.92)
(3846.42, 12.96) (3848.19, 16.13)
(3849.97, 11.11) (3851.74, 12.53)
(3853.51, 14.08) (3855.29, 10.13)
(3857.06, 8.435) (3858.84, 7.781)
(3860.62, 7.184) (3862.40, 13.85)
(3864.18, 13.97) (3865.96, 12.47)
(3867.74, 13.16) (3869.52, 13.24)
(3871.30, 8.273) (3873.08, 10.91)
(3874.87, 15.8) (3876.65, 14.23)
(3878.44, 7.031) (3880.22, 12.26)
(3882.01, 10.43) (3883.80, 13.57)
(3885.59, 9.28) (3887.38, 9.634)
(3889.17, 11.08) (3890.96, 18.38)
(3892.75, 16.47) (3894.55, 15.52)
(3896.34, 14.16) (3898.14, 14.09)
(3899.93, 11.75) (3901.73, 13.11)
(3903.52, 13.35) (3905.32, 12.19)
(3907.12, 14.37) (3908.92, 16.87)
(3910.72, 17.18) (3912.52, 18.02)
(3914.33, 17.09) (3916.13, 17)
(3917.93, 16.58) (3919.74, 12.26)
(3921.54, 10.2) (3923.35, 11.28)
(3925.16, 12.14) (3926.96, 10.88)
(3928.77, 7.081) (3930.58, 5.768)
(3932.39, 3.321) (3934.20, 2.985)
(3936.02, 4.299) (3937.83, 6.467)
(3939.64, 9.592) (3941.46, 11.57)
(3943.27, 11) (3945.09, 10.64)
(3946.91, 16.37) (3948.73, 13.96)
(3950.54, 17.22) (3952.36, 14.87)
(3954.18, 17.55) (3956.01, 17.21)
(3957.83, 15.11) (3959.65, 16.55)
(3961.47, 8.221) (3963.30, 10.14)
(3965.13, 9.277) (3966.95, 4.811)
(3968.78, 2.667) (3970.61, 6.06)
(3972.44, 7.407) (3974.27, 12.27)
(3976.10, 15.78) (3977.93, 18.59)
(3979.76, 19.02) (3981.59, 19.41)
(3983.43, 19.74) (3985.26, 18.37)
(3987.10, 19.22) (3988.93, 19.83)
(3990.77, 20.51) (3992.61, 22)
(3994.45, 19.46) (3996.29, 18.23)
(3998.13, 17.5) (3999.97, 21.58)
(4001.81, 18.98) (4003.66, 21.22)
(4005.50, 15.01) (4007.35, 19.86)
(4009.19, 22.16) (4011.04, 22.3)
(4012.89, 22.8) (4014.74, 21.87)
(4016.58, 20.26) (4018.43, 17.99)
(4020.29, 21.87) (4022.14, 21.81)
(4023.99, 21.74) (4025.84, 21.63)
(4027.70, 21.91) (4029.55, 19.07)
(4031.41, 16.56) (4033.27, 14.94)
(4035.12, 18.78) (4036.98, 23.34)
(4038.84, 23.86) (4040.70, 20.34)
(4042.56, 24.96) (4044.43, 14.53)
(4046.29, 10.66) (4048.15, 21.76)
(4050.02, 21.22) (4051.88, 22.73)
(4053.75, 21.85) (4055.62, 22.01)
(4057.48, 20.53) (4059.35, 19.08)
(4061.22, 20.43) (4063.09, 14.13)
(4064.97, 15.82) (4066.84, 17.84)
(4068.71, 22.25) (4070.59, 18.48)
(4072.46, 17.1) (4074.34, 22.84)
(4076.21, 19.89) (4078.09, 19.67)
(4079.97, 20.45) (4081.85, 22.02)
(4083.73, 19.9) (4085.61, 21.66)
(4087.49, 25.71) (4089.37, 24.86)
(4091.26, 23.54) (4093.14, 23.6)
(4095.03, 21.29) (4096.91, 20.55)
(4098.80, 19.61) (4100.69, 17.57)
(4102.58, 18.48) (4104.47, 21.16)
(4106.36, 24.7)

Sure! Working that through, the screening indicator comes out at 1.3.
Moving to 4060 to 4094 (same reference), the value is 2.1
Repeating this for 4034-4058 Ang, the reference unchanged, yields 1.8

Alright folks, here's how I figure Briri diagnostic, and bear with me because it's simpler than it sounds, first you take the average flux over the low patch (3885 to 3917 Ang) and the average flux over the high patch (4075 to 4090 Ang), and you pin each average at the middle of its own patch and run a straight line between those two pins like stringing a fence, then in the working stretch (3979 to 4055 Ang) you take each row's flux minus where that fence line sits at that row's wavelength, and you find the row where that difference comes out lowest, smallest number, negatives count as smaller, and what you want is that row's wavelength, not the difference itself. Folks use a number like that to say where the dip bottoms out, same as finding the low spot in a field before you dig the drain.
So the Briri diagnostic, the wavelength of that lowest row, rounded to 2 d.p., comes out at 4046.29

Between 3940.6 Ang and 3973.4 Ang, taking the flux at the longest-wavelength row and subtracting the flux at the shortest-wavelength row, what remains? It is -4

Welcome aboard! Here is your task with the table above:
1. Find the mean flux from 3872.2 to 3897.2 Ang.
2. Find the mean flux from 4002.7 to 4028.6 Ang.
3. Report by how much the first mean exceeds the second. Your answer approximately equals -8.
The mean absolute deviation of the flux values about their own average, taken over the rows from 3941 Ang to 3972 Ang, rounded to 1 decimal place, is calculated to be 3.9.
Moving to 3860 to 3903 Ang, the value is 2.3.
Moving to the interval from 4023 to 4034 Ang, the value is 2.5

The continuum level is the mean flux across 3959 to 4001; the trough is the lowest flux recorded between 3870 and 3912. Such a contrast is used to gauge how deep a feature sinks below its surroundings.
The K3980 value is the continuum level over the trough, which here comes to 2.1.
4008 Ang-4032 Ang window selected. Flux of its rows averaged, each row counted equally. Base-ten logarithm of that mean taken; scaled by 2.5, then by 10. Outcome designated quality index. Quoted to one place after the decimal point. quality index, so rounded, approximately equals 33.0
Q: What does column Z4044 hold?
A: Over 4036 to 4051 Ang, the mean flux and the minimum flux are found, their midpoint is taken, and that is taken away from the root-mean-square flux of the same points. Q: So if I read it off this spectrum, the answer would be 5.2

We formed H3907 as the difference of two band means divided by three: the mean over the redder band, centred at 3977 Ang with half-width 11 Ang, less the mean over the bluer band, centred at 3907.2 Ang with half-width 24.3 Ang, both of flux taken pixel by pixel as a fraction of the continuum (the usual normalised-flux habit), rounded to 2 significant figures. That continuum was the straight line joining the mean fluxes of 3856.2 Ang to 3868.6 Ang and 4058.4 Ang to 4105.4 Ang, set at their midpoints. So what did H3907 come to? -0.062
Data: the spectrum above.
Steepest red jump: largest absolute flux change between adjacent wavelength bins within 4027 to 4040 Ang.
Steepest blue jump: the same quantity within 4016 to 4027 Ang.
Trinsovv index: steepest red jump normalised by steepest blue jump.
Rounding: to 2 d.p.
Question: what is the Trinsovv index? 1.18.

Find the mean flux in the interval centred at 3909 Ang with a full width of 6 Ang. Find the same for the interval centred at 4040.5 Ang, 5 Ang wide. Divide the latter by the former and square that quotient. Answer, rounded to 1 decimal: 2.0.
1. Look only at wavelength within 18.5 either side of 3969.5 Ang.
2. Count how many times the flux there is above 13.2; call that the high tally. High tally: 12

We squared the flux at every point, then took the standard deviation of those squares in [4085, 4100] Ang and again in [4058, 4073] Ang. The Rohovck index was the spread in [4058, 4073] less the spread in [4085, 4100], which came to -4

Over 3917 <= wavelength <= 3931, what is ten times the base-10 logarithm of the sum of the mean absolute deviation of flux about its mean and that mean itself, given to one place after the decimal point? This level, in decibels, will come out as 11.2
